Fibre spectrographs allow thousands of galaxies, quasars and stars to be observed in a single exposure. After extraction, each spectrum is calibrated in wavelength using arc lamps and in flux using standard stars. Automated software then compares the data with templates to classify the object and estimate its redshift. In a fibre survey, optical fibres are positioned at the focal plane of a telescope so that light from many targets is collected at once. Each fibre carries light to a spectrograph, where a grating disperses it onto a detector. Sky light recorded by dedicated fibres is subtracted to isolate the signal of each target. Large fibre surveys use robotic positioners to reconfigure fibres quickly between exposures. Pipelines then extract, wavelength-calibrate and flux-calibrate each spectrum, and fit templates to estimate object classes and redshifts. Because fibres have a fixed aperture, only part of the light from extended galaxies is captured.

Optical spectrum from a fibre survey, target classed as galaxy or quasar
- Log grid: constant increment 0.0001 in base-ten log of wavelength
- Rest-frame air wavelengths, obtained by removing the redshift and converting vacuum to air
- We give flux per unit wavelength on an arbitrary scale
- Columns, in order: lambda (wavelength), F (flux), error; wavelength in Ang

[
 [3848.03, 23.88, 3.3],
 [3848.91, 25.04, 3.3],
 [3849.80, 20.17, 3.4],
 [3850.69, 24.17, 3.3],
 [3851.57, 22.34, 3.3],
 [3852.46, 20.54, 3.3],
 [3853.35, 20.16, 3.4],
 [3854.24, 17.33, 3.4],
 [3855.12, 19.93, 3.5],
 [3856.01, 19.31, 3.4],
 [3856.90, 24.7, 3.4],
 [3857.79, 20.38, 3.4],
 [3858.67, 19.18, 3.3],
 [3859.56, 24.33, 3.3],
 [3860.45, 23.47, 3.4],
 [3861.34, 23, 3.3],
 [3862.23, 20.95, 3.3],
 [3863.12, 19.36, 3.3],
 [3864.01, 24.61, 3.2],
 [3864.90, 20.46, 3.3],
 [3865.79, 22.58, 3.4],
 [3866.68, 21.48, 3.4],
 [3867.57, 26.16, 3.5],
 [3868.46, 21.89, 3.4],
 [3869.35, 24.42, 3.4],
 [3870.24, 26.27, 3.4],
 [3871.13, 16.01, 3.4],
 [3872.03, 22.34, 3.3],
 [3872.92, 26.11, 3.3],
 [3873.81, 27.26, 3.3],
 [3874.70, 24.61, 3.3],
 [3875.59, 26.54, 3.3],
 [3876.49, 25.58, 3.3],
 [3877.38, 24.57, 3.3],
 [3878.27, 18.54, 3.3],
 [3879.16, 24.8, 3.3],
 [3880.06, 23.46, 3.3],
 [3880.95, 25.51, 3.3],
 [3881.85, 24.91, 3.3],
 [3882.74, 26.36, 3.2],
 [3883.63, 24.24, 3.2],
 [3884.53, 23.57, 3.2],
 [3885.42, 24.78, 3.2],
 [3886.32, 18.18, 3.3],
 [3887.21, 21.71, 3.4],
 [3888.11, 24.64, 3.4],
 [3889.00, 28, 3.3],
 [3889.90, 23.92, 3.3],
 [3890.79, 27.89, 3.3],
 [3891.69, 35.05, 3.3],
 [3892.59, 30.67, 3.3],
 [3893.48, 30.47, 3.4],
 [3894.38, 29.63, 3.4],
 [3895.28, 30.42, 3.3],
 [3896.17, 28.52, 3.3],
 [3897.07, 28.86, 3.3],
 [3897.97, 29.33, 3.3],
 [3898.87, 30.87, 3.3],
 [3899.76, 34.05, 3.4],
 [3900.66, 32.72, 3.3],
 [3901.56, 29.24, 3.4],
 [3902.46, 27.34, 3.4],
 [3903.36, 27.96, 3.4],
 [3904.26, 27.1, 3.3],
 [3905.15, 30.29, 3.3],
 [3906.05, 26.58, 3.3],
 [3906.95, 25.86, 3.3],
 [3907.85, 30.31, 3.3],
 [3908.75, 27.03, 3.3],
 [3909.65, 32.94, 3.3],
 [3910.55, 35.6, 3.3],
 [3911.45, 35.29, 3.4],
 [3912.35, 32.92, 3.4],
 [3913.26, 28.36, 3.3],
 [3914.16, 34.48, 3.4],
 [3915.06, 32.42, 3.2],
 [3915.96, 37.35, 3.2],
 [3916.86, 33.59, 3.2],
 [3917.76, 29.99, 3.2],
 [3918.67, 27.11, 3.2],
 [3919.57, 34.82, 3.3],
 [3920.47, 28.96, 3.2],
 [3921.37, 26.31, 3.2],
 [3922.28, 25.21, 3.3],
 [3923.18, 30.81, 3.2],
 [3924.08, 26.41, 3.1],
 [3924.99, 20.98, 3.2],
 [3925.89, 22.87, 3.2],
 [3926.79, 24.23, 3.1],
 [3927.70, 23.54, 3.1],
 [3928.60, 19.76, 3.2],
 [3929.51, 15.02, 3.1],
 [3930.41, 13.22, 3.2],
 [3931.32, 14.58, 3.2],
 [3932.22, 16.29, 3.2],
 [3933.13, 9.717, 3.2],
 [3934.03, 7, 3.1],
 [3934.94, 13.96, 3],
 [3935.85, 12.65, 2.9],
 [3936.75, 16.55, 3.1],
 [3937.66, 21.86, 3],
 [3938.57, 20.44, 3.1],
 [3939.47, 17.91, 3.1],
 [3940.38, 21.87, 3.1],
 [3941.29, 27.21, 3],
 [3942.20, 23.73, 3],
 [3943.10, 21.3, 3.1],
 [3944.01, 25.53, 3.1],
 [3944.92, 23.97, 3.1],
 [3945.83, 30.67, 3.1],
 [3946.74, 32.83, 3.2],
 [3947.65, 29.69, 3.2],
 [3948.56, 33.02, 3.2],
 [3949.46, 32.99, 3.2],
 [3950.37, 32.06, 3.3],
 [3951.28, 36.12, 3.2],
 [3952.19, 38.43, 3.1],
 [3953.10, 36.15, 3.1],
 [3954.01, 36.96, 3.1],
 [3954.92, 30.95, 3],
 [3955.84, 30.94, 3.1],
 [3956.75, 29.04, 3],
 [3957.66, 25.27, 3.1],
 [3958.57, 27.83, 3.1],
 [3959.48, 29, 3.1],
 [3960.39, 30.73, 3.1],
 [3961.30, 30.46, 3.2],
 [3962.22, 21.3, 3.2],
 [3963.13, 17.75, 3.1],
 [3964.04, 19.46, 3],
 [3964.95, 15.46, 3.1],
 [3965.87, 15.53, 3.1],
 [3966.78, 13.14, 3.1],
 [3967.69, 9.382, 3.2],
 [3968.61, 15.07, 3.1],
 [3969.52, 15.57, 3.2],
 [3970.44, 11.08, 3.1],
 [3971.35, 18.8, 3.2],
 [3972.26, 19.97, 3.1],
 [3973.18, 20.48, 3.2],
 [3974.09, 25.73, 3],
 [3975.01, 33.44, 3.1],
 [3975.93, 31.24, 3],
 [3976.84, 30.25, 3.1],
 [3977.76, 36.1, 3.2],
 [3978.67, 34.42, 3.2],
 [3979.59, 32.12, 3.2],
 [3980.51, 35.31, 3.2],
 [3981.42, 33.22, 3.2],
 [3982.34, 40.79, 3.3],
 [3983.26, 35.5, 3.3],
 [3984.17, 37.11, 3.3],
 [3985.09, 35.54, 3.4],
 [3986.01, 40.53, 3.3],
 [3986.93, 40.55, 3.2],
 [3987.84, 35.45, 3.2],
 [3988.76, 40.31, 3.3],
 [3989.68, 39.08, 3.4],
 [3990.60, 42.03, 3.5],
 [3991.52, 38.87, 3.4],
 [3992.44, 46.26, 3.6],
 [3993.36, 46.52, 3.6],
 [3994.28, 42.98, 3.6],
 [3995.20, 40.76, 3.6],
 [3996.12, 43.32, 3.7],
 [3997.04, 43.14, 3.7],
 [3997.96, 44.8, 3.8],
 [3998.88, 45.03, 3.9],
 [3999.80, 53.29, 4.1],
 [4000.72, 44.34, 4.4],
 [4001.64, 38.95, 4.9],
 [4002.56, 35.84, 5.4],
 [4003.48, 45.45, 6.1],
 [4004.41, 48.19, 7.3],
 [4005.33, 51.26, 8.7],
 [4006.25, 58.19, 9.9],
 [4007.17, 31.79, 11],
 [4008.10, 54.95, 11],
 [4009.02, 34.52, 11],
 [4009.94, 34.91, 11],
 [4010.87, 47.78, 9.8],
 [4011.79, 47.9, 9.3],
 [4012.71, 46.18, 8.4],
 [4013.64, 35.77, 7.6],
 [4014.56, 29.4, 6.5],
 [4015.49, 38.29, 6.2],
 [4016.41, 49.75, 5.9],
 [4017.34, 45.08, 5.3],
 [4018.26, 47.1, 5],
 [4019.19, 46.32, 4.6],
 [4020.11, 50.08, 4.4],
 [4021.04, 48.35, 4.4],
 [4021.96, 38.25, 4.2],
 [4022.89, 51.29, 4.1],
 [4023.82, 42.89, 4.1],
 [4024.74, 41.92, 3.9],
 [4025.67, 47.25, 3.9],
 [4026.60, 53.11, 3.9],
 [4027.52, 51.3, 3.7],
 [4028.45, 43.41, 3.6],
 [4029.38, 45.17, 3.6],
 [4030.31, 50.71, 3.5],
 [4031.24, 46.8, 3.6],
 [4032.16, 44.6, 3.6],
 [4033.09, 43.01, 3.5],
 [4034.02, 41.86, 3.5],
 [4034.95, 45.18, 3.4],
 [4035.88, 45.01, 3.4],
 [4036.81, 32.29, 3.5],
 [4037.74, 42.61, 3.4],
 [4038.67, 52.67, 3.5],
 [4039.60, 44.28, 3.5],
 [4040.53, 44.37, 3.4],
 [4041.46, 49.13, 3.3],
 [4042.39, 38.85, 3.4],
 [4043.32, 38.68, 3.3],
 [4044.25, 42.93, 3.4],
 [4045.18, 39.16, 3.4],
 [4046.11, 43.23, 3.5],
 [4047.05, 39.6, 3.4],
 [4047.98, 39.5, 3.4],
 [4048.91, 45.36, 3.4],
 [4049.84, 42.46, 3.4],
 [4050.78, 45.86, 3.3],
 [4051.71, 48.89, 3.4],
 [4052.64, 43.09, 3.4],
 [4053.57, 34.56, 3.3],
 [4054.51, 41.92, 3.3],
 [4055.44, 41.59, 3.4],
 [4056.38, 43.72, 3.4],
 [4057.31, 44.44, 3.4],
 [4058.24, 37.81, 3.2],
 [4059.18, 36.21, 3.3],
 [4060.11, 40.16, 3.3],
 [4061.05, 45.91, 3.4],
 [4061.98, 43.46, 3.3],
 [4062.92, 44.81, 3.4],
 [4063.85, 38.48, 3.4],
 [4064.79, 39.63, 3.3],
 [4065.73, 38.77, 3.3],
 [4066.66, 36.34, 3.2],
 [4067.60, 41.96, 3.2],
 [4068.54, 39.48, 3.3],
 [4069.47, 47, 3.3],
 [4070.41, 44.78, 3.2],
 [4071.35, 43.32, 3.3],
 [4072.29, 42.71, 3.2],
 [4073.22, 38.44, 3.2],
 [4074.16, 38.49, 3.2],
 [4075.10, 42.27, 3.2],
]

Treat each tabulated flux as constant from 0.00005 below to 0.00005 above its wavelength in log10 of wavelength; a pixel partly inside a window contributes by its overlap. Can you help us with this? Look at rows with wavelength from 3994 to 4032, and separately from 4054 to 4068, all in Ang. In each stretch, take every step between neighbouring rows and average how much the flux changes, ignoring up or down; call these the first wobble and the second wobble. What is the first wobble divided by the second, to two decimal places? 2.16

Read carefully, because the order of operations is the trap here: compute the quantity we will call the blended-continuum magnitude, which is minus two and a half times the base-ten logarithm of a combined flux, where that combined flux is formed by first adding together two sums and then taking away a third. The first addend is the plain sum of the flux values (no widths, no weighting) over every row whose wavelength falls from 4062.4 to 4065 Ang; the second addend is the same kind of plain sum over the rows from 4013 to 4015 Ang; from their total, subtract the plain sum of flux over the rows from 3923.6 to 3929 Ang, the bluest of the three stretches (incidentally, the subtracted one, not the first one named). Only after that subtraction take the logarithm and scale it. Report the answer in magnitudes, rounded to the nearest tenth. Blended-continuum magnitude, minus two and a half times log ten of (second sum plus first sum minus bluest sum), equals -4.3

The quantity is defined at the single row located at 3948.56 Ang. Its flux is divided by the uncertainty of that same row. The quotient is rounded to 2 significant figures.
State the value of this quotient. 10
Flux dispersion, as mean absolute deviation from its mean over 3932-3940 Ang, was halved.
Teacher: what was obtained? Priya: 1.9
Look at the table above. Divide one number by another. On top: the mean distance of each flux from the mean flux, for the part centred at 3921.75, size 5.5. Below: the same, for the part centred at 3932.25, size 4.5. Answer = 0.91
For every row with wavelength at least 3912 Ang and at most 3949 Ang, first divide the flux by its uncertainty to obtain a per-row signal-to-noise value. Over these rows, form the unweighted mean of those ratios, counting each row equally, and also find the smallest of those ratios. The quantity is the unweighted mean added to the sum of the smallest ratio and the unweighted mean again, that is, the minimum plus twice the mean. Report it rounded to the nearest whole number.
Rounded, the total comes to 17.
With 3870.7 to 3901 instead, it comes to 21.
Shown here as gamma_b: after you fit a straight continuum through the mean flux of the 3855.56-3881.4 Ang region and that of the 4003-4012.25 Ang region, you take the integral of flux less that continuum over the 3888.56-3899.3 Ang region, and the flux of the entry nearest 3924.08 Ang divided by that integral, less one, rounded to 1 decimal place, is 0.1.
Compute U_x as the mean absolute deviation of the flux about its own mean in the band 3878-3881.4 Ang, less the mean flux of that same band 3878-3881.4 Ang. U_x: -21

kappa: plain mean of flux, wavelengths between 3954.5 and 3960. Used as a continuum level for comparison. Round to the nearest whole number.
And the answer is 29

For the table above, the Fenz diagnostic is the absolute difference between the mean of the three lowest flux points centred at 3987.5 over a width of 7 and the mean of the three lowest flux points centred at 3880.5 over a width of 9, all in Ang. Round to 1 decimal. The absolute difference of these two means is 14.2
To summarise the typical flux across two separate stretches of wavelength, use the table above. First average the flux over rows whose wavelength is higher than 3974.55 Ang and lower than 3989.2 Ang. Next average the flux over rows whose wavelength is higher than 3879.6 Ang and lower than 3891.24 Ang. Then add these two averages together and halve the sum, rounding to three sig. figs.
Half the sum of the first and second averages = 30.1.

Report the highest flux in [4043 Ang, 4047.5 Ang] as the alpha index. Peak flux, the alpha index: 43.23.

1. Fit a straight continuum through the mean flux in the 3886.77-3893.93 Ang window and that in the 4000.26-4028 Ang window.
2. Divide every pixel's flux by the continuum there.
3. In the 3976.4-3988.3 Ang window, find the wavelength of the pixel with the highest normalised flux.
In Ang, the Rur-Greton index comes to 3982.34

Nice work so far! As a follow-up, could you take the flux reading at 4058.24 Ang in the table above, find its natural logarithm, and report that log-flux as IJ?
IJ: 3.63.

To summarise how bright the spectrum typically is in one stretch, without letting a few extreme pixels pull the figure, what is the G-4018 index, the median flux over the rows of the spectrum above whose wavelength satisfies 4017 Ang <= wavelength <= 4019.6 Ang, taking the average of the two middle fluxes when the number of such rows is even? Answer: 46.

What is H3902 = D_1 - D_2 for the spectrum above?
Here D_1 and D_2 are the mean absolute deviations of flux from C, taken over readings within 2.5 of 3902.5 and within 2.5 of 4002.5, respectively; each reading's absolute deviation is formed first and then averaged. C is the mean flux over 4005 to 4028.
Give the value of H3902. 12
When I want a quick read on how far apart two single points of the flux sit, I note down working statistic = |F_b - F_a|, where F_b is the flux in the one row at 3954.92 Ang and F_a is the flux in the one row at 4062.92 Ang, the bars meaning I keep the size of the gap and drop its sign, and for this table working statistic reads 14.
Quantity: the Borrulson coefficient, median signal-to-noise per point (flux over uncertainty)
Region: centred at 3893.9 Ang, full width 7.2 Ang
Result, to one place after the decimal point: 8.9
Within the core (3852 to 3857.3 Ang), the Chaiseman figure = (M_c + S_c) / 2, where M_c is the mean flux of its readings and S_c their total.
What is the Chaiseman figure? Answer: 71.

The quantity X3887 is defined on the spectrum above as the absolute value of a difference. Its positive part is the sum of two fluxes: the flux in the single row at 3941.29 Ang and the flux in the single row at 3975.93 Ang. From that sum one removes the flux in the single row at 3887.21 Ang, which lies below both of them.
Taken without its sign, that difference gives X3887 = 37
